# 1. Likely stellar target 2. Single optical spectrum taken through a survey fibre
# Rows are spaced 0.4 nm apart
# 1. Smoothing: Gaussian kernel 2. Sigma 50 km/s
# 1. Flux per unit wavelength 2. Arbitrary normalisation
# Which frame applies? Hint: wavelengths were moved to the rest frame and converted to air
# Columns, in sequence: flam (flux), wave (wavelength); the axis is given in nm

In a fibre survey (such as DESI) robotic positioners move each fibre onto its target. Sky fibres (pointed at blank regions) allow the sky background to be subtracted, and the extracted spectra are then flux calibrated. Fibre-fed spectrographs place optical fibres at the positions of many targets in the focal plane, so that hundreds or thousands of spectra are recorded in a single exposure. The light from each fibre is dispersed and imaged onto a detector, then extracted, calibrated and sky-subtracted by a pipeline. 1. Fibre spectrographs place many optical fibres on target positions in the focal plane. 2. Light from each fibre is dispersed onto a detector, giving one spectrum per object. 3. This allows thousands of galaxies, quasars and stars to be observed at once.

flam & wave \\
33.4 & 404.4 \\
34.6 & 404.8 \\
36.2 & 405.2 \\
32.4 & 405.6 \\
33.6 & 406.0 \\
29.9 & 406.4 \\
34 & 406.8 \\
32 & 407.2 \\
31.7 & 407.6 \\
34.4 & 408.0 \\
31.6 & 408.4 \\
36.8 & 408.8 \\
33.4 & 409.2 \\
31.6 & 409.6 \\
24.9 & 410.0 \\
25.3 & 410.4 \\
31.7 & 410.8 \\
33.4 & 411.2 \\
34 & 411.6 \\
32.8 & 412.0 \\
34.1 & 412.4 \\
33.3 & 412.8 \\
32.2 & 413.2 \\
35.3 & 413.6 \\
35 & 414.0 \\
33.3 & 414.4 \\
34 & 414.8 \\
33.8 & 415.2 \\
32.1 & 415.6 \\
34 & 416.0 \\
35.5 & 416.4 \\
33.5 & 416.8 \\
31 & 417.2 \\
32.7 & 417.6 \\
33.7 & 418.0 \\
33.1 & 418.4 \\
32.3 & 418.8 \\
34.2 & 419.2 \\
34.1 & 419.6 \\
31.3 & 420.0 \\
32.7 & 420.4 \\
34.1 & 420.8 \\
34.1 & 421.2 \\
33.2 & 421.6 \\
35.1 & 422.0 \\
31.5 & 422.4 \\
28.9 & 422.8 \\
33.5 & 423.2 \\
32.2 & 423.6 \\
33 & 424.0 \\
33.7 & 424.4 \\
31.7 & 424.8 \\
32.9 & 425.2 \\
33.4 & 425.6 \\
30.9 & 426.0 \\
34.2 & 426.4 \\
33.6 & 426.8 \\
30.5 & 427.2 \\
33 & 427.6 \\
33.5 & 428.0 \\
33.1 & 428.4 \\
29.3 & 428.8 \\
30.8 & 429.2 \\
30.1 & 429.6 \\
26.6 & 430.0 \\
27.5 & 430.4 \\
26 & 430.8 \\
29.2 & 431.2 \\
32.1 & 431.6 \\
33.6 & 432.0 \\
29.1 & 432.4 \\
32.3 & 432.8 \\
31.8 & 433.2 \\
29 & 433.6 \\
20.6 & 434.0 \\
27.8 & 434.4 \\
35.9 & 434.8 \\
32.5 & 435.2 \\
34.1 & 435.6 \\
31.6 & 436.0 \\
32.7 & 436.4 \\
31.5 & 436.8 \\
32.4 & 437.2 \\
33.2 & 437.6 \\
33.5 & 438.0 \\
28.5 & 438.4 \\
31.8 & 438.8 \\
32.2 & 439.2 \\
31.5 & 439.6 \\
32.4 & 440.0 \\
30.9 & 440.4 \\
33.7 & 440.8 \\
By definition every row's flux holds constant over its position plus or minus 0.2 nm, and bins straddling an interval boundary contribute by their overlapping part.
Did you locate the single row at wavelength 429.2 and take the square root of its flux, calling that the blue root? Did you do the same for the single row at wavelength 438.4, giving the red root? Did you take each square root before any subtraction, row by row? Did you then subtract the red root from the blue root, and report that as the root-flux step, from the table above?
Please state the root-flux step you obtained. 0.21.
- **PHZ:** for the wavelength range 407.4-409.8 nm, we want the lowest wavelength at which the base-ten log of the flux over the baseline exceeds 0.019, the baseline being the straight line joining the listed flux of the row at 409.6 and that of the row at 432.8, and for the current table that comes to 408.0 nm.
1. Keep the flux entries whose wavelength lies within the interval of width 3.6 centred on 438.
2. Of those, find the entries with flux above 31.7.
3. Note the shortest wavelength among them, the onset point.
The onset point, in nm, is 436.4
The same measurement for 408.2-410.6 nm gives 408.8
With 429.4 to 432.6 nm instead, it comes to 431.6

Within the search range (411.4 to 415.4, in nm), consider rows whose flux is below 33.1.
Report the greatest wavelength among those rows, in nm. 413.2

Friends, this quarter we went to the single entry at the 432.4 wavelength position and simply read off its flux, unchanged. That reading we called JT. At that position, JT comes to 29.1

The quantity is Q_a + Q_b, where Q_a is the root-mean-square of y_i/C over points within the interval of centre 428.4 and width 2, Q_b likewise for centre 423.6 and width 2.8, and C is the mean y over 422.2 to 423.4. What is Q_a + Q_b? 2.05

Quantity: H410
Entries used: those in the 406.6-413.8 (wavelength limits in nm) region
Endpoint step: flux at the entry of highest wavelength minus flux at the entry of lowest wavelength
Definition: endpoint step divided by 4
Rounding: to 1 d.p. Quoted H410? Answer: 0.3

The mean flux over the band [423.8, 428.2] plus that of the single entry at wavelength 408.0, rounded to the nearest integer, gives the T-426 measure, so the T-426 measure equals 67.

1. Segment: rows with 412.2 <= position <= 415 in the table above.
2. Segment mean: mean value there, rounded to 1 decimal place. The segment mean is 33.9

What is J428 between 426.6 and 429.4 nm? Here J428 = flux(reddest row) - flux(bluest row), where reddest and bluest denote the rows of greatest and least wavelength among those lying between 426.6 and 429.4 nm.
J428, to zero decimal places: -3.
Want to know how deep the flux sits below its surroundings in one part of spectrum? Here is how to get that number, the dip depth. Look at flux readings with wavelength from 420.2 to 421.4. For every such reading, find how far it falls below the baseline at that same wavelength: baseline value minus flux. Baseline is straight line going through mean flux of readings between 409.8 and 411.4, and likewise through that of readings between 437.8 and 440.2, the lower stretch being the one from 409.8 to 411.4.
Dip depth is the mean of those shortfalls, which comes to -3.8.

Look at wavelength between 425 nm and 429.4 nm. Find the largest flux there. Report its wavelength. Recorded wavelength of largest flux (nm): 426.4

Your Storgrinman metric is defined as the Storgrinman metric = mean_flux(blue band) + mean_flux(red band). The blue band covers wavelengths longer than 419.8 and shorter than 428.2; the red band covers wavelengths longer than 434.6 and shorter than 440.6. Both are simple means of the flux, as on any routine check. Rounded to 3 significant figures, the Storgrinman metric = 65.0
